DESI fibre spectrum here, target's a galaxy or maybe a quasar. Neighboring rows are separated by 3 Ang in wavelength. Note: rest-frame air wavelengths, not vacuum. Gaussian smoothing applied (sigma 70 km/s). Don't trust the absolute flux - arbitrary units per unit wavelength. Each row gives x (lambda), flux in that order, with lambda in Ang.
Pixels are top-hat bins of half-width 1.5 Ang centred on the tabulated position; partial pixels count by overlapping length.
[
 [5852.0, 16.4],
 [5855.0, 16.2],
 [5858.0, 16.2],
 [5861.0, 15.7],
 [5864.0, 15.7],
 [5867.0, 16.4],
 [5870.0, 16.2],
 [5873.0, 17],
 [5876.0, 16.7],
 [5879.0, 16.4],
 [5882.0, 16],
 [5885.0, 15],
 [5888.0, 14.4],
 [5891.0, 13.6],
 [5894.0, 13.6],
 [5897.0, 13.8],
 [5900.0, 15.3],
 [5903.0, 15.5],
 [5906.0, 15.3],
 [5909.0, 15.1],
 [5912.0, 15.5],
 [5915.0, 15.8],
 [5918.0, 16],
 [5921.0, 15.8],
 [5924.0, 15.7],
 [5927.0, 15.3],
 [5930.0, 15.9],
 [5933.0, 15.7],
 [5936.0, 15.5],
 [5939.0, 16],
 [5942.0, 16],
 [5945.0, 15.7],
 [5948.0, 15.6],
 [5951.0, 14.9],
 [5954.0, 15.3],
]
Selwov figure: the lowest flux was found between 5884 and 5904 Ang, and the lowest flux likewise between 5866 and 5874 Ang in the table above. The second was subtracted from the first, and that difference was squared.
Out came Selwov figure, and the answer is 7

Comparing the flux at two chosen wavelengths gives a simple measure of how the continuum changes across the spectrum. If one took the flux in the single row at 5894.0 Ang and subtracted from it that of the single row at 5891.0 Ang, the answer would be 0.0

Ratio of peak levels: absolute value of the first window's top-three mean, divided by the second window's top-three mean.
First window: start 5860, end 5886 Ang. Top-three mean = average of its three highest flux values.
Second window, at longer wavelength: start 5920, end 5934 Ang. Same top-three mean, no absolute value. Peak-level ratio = 1.06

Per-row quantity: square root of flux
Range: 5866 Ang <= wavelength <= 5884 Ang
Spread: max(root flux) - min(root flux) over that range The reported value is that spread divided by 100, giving 0.0012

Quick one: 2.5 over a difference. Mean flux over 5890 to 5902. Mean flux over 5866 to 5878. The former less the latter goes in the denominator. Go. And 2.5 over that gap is -1.0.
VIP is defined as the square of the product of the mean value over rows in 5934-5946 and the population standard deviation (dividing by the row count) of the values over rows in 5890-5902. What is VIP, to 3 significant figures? 127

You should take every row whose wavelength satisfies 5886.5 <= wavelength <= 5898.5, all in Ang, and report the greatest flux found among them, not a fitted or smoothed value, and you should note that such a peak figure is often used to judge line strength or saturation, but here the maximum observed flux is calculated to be 14.4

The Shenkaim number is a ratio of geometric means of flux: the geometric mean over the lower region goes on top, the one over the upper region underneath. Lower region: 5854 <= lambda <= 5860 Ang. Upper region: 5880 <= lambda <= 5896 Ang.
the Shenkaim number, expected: 1.12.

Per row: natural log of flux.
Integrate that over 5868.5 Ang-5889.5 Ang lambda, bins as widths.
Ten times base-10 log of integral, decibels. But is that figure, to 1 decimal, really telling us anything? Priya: 17.6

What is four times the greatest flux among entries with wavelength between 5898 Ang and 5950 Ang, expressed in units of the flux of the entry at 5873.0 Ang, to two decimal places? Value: 3.76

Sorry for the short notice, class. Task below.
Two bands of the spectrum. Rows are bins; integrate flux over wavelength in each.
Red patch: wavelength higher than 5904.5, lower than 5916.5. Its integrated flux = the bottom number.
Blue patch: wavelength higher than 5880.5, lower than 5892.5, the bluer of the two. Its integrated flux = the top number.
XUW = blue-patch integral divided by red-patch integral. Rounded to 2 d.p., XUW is 0.96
